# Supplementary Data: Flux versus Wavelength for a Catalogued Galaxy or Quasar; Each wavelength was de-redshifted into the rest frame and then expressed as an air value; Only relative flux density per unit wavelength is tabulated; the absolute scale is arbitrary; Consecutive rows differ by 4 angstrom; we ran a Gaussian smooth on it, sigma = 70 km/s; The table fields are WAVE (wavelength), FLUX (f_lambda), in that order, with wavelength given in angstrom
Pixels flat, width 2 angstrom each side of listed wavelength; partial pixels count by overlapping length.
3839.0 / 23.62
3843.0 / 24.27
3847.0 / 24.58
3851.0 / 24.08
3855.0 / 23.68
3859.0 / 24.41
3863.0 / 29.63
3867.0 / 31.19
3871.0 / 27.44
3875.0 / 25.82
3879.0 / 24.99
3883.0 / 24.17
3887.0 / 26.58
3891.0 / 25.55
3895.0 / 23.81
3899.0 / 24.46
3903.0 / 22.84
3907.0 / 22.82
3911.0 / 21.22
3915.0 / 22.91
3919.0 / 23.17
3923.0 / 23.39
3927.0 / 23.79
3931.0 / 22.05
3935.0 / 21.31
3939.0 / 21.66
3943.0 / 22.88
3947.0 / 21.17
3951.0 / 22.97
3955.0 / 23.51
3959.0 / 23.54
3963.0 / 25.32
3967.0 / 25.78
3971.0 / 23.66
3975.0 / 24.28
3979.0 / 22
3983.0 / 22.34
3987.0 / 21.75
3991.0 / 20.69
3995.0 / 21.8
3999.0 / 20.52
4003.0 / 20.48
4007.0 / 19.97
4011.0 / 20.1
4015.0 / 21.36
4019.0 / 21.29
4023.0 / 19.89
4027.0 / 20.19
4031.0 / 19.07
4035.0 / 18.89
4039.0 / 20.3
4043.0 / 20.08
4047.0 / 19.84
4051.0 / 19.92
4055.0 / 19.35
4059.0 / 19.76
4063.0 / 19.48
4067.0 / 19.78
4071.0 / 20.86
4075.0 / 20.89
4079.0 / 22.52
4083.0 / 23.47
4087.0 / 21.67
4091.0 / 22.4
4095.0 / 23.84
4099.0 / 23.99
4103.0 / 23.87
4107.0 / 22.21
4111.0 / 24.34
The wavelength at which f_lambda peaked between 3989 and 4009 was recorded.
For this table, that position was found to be 3995.0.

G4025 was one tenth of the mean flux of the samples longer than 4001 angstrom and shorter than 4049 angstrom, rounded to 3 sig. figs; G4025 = 2.01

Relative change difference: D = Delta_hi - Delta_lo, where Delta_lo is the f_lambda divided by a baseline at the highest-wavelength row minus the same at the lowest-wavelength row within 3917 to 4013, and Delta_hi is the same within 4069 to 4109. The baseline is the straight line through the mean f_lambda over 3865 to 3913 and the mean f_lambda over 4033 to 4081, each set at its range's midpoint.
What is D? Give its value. 0.15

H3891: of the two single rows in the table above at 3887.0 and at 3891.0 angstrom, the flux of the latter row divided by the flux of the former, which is 0.96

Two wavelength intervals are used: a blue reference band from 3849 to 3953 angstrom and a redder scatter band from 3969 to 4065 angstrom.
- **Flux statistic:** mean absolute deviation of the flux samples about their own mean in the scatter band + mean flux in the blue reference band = 25.2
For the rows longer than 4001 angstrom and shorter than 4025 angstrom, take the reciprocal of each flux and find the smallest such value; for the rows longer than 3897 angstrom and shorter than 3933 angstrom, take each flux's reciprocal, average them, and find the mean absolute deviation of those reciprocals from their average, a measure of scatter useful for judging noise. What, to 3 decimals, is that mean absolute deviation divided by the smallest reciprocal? 0.027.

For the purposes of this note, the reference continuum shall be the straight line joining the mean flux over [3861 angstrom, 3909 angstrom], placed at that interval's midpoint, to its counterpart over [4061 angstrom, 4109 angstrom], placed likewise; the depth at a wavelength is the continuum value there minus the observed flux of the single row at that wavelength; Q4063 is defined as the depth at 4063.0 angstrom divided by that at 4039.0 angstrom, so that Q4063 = 1.1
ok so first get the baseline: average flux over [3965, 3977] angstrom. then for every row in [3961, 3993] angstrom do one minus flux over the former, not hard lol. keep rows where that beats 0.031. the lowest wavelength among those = 3971.0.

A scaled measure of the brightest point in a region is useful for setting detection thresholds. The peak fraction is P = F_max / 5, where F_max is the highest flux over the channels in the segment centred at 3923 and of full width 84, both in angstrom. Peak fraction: 5.3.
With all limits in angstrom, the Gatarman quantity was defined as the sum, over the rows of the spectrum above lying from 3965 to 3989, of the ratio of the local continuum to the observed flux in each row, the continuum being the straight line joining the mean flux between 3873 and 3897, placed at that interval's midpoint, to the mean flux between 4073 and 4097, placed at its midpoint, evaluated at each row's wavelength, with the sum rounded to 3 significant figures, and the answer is 6.18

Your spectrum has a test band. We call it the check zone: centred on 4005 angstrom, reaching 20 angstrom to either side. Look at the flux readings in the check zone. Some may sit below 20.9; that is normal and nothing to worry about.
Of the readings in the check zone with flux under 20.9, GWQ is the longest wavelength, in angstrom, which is 4023.0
